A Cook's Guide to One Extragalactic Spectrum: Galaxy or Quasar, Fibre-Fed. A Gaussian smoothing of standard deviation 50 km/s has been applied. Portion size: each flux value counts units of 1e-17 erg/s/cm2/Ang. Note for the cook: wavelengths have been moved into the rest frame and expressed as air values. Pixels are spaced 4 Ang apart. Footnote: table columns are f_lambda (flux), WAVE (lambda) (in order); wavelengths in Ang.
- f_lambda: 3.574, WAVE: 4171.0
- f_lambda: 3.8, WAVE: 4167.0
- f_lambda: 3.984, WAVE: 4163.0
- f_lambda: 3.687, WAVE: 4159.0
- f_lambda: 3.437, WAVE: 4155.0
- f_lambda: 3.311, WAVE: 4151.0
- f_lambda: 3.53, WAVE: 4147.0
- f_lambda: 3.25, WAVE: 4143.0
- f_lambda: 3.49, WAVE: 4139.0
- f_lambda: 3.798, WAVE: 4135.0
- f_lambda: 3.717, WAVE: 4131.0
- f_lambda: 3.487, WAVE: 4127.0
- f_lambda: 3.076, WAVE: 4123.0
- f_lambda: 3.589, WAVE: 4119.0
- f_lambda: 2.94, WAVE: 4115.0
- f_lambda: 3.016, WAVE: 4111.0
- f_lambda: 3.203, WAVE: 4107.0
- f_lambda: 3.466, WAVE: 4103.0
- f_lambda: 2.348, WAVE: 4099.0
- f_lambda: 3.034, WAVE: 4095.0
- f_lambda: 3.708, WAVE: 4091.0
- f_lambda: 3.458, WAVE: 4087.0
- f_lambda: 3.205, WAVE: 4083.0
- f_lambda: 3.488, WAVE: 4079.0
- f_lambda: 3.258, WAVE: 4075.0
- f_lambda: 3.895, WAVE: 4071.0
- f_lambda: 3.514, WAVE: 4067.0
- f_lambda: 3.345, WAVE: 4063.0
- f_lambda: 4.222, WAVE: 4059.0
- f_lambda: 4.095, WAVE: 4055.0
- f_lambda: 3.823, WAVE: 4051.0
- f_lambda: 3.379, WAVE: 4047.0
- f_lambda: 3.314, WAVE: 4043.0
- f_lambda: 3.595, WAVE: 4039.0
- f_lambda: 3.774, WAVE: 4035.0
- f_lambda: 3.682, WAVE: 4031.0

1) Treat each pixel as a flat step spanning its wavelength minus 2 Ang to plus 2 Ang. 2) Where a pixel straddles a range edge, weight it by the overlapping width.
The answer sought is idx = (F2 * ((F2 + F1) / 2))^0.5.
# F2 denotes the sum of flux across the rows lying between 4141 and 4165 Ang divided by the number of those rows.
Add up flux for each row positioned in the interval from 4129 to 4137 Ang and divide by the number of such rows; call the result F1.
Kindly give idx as 3.59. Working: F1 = 3.76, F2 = 3.53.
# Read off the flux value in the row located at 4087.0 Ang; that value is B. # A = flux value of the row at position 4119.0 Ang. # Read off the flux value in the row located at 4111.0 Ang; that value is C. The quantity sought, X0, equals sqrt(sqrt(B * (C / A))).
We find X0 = 1.31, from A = 3.589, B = 3.458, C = 3.016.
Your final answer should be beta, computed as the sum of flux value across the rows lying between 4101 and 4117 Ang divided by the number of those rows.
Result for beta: 3.16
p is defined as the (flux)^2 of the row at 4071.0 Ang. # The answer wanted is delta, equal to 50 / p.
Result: 3.3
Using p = 15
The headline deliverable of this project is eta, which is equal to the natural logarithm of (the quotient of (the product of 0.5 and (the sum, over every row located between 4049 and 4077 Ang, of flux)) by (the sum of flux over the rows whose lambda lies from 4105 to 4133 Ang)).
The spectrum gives -0.57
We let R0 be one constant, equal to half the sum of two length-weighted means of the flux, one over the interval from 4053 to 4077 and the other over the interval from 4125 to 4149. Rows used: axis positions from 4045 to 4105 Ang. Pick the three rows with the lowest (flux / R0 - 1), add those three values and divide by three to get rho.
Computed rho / -0.212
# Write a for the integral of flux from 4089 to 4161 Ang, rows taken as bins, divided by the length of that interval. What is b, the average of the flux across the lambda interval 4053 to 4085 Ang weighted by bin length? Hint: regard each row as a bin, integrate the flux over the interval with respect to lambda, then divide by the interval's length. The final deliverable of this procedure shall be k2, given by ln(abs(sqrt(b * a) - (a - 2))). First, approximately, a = 3.34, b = 3.63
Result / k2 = 0.76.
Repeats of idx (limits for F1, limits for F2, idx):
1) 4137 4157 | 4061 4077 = 3.48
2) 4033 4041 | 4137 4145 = 3.45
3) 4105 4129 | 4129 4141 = 3.55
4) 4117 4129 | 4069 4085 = 3.44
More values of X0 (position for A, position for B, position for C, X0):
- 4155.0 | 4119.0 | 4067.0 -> 1.38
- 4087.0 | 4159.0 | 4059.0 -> 1.46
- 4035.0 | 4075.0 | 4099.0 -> 1.19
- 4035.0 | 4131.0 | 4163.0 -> 1.41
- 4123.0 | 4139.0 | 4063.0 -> 1.40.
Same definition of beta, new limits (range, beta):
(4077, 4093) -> 3.46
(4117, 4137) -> 3.53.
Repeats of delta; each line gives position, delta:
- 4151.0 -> 4.6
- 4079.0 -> 4.1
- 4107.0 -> 4.9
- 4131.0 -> 3.6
